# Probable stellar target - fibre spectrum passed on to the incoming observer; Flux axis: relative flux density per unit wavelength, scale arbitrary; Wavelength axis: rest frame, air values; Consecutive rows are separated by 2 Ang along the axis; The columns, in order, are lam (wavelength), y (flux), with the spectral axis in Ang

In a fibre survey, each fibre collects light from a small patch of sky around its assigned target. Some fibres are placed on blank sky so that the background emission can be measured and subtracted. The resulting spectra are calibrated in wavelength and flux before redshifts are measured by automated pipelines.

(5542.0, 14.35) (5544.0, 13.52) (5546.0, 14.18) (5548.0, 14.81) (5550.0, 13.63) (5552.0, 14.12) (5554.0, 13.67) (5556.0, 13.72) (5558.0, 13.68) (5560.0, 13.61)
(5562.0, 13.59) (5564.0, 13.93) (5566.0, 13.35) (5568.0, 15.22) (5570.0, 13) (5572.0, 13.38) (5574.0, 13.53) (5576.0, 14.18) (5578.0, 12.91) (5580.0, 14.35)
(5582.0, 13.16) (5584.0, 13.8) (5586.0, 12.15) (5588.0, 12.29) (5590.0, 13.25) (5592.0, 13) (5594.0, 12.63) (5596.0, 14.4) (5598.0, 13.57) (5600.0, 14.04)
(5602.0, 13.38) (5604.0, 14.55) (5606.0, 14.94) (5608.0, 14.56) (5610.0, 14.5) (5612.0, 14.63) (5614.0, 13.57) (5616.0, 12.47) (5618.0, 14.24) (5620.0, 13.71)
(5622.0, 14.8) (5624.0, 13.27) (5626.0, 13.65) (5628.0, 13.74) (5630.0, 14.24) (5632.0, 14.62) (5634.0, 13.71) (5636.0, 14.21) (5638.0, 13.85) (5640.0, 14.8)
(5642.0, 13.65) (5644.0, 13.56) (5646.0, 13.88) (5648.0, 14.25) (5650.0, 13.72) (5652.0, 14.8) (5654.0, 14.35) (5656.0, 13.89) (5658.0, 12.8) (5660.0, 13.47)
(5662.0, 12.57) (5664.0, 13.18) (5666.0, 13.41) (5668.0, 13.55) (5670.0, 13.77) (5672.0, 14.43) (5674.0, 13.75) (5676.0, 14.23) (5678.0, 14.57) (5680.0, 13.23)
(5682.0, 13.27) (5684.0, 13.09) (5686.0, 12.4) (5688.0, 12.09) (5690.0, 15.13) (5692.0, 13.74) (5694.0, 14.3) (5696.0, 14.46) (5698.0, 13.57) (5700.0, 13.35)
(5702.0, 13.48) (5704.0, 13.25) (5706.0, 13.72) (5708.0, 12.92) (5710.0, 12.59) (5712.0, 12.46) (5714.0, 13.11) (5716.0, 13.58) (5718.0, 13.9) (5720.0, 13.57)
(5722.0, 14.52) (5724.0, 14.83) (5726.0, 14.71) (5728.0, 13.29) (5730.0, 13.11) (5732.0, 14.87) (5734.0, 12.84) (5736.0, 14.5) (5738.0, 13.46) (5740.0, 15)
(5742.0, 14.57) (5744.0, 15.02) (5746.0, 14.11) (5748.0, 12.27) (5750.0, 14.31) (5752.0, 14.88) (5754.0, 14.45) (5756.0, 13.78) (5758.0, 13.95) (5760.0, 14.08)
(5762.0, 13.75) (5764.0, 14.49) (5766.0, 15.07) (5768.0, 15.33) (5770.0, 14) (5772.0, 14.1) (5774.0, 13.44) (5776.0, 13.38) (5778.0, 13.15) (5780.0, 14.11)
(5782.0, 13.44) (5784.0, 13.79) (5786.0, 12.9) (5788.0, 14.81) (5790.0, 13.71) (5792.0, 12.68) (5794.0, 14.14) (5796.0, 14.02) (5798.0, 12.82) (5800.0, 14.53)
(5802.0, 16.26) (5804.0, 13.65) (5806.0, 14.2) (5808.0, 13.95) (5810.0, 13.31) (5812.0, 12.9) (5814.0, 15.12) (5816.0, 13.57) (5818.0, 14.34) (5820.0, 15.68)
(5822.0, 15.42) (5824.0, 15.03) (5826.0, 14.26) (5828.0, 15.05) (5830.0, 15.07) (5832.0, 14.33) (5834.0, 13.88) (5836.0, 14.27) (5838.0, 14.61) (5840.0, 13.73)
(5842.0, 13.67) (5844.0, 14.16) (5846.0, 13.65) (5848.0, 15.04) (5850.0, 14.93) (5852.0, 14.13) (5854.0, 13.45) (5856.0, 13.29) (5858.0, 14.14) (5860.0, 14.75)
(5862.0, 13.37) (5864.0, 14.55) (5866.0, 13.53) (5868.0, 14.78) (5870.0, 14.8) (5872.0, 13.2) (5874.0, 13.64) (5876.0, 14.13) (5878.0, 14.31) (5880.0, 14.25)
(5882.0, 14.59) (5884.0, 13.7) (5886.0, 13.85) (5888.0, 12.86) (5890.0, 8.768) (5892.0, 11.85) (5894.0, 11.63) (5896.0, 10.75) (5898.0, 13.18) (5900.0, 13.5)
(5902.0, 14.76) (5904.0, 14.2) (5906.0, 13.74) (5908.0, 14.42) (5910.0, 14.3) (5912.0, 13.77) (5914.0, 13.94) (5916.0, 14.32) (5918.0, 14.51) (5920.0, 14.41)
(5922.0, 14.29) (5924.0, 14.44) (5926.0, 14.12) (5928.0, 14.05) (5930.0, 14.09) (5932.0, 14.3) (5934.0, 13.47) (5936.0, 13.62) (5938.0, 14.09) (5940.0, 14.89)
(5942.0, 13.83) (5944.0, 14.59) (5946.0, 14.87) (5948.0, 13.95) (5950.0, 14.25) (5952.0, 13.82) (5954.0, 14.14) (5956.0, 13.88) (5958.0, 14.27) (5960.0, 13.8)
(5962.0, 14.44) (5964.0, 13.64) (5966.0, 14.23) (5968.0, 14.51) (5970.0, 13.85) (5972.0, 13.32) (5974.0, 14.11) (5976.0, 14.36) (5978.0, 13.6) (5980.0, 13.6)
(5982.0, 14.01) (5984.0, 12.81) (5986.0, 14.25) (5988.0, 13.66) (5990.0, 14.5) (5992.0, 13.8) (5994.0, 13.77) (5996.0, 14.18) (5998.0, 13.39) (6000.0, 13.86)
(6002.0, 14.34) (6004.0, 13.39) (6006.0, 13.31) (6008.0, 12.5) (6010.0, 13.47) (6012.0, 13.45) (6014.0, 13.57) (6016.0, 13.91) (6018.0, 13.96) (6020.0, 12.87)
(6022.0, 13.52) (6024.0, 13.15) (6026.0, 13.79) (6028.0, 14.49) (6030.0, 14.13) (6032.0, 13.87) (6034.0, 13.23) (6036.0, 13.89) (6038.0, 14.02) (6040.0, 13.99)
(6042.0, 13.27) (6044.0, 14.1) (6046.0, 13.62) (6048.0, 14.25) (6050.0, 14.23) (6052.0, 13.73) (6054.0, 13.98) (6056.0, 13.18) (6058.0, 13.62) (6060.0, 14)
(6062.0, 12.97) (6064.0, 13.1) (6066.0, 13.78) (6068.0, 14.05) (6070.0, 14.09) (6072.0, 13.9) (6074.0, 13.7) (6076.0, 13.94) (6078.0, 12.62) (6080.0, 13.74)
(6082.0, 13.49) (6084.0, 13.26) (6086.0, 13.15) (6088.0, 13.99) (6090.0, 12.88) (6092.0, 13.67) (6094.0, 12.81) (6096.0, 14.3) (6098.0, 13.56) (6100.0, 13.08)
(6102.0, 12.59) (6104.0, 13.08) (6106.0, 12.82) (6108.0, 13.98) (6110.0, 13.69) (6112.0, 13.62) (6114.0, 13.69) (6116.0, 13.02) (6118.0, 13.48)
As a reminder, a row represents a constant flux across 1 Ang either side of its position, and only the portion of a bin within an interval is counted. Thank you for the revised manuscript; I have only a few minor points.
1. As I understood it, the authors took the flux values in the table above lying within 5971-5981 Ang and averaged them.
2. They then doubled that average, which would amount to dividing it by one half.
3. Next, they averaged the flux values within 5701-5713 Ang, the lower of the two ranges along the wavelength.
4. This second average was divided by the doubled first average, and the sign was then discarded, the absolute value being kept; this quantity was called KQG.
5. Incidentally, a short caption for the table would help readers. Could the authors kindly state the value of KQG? 0.47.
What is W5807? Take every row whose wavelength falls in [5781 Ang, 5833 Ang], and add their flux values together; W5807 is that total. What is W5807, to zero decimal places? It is 369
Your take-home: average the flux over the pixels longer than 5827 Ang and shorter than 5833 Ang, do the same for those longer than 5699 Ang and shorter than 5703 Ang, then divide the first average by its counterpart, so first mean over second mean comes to 1.10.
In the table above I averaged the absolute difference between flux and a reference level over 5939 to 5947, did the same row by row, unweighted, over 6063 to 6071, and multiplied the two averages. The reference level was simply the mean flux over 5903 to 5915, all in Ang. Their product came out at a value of 0.19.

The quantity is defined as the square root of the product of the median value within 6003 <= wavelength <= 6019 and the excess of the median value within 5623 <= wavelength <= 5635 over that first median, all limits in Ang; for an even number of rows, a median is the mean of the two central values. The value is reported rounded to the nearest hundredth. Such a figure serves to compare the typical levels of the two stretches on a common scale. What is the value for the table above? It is 1.89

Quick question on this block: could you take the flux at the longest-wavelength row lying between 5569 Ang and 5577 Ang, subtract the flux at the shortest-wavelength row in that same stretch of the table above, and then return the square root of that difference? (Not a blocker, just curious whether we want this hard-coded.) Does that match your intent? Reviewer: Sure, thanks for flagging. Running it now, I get 1.09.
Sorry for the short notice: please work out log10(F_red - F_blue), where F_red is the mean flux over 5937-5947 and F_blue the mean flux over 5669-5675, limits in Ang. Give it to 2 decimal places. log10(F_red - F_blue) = -0.33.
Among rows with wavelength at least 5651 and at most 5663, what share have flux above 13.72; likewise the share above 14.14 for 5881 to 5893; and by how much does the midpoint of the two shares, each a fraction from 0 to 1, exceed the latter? 0.17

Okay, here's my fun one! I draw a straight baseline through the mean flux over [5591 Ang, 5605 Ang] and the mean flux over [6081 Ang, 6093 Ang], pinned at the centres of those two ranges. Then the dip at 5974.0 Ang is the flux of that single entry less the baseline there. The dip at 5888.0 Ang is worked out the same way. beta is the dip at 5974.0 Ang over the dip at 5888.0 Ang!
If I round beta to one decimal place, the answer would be -1.0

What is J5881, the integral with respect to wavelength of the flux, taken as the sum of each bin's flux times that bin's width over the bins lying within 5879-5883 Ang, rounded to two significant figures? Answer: 58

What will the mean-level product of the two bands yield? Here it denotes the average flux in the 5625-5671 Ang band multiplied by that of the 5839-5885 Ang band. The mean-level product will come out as 194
